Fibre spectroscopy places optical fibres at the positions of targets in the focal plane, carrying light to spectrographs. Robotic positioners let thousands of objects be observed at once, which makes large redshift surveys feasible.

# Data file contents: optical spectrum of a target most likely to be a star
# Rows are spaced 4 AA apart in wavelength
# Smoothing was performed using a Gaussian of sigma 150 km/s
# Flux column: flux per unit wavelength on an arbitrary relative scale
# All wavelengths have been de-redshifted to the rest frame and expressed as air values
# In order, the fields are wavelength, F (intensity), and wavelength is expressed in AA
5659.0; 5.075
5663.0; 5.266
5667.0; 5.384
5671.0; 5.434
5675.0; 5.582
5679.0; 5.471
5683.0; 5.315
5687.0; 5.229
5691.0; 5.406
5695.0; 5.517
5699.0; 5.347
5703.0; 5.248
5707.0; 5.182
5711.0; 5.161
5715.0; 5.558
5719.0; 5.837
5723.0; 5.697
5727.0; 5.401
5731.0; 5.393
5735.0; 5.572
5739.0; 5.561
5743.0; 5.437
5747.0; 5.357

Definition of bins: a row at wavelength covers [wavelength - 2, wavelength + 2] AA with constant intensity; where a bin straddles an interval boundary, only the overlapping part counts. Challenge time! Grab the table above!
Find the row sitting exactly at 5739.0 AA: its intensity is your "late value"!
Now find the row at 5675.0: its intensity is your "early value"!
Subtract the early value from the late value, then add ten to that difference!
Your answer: 9.98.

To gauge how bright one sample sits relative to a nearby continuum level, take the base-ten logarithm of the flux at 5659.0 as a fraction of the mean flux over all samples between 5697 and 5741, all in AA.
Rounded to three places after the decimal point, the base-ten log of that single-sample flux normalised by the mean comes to -0.031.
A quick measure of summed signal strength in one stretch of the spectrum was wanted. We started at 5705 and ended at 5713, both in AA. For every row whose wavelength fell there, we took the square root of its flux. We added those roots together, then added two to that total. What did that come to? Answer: 6.5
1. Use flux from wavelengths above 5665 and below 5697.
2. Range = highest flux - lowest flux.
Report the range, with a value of 0.35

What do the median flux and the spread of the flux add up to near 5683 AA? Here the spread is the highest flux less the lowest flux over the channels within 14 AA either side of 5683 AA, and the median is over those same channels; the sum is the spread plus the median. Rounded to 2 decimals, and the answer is 5.79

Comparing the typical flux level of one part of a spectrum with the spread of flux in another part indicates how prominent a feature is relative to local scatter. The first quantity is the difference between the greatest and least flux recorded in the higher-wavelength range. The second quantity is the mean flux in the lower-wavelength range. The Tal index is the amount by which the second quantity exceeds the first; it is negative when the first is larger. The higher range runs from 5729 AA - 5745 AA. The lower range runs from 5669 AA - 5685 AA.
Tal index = 5.3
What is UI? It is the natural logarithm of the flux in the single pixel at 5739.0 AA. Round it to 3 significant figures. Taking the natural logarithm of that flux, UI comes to 1.72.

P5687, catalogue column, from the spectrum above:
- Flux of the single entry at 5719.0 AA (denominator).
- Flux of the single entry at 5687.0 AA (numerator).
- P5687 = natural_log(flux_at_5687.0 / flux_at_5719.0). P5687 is -0.11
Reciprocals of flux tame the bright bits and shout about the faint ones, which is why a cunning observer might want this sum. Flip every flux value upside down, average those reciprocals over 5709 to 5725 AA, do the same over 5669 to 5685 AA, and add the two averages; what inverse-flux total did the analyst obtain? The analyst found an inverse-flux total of 0.364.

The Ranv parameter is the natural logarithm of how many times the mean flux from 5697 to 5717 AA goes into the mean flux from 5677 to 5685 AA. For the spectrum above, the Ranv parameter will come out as 0.02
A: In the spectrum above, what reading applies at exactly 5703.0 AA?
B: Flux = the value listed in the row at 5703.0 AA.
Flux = 5.248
